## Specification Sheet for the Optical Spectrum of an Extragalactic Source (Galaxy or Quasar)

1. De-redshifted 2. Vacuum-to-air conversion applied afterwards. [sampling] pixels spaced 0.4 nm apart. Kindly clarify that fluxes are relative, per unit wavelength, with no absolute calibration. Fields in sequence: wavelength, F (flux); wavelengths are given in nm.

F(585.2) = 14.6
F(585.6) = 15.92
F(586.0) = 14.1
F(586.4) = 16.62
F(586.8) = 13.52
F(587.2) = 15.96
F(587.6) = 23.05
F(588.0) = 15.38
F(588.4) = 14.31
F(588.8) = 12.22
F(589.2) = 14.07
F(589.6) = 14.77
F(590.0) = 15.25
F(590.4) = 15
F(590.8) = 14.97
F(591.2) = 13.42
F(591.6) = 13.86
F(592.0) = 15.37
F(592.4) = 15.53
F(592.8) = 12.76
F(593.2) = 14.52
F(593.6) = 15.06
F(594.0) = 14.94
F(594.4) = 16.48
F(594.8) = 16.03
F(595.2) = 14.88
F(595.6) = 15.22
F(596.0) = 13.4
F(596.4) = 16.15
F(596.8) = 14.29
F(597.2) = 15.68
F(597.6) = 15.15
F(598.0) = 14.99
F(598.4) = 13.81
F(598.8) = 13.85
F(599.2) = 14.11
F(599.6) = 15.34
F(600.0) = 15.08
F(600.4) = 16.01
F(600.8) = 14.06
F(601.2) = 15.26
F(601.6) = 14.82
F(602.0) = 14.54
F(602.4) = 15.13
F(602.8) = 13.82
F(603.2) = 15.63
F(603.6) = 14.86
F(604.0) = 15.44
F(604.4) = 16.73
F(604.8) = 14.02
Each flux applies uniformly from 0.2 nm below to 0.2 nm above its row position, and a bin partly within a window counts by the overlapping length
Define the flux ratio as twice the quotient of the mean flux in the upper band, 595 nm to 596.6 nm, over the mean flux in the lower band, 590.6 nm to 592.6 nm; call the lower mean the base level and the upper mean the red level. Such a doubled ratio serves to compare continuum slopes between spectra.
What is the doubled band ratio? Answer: 2.04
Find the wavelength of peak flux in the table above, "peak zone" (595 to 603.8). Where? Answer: 596.4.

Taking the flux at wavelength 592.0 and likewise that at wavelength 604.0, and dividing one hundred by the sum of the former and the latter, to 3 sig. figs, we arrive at 3.25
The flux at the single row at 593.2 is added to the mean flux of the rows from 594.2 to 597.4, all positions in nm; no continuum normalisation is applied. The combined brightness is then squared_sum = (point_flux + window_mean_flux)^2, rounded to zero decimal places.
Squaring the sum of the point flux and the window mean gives 887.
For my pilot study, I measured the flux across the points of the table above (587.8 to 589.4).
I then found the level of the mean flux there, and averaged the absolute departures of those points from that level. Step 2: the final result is 0.89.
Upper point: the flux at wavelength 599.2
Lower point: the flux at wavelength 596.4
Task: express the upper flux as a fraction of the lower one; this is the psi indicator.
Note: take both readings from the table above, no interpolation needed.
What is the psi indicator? 0.87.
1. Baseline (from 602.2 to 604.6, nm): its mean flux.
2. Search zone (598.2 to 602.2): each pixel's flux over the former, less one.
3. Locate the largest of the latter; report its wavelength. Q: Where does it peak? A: 600.4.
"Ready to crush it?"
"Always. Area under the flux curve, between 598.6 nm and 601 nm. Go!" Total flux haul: 35.4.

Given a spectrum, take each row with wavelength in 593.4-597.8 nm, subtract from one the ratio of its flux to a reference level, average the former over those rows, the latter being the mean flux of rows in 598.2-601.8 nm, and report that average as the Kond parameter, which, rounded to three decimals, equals -0.034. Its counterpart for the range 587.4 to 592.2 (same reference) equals -0.030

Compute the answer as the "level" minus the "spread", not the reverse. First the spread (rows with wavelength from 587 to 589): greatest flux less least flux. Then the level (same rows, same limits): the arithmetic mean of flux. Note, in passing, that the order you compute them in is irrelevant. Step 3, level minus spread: 5.4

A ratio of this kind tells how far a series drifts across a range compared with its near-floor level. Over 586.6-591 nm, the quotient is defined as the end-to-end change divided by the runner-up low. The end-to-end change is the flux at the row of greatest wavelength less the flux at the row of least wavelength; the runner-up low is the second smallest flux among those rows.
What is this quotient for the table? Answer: 0.11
